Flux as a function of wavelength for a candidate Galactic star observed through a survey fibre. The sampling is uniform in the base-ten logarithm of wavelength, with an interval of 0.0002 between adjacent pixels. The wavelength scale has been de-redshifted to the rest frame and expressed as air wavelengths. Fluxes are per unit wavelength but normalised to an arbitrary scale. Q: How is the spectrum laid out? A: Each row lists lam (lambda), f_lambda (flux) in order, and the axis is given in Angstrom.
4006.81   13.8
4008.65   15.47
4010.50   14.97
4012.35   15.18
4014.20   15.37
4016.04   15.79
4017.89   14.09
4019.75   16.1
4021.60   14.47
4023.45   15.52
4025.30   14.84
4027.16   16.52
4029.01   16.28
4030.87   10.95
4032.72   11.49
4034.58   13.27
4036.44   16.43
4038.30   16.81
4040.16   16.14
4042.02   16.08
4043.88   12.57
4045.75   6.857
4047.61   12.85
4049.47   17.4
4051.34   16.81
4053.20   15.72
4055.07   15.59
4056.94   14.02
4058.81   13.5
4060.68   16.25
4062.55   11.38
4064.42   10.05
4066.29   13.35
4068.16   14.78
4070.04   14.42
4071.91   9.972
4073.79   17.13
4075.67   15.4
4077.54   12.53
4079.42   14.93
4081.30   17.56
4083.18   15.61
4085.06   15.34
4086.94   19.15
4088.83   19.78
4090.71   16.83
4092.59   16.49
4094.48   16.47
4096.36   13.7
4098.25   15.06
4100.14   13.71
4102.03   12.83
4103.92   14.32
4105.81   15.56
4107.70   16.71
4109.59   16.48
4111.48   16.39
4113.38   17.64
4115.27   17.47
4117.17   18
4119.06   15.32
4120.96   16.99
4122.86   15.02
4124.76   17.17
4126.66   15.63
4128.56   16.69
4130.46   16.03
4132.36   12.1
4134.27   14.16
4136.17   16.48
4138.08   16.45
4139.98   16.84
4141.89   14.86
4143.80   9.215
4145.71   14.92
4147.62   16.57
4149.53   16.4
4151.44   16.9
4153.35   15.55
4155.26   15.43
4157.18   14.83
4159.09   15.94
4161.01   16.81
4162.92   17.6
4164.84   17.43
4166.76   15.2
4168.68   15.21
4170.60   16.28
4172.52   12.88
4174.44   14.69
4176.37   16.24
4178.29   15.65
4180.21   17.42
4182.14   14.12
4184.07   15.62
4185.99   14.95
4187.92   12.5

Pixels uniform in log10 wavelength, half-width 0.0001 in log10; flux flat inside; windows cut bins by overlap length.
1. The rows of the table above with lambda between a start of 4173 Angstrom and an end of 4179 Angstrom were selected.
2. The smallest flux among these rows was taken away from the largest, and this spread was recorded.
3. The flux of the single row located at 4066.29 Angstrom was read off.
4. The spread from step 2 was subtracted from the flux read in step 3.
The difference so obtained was 11.8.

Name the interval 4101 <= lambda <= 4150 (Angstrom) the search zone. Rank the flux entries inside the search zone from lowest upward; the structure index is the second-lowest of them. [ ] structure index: 12.1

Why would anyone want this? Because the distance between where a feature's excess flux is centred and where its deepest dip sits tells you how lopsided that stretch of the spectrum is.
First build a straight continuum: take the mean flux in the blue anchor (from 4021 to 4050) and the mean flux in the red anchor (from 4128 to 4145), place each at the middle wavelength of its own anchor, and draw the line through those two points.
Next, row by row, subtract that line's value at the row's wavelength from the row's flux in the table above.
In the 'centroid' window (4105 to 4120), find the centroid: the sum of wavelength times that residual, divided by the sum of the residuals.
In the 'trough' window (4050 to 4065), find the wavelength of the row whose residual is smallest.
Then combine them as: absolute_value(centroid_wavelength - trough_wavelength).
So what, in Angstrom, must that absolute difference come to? 48.5 Angstrom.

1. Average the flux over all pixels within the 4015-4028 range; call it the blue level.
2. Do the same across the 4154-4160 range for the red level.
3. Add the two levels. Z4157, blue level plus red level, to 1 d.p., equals 30.7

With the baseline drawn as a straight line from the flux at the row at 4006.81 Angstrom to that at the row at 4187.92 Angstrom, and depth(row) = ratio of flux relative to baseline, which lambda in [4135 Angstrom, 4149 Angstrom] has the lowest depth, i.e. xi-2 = 4143.80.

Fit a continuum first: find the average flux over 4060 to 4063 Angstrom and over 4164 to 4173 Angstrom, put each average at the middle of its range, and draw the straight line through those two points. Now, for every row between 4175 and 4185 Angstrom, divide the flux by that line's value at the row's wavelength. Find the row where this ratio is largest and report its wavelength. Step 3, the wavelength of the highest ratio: 4180.21 Angstrom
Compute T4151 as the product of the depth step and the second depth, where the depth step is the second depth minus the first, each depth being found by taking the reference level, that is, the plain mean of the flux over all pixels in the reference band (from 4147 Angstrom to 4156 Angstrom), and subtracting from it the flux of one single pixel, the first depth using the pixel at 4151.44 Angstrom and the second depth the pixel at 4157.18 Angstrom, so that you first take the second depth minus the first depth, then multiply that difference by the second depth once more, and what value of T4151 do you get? 2.8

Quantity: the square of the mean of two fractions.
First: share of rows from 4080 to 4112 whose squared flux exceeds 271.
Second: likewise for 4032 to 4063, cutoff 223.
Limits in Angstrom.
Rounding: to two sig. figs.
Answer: 0.25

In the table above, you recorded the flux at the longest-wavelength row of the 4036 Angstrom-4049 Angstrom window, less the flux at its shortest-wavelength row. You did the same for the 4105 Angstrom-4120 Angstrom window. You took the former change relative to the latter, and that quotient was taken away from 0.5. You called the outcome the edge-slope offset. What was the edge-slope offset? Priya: -14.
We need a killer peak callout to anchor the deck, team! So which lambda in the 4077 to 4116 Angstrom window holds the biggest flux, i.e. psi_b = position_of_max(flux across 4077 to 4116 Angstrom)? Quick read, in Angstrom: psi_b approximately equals 4088.83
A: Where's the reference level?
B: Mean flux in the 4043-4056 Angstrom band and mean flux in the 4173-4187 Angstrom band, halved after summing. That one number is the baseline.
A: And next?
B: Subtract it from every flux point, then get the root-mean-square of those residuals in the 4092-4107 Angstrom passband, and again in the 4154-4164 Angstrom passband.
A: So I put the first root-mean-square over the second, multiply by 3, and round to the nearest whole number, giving 2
